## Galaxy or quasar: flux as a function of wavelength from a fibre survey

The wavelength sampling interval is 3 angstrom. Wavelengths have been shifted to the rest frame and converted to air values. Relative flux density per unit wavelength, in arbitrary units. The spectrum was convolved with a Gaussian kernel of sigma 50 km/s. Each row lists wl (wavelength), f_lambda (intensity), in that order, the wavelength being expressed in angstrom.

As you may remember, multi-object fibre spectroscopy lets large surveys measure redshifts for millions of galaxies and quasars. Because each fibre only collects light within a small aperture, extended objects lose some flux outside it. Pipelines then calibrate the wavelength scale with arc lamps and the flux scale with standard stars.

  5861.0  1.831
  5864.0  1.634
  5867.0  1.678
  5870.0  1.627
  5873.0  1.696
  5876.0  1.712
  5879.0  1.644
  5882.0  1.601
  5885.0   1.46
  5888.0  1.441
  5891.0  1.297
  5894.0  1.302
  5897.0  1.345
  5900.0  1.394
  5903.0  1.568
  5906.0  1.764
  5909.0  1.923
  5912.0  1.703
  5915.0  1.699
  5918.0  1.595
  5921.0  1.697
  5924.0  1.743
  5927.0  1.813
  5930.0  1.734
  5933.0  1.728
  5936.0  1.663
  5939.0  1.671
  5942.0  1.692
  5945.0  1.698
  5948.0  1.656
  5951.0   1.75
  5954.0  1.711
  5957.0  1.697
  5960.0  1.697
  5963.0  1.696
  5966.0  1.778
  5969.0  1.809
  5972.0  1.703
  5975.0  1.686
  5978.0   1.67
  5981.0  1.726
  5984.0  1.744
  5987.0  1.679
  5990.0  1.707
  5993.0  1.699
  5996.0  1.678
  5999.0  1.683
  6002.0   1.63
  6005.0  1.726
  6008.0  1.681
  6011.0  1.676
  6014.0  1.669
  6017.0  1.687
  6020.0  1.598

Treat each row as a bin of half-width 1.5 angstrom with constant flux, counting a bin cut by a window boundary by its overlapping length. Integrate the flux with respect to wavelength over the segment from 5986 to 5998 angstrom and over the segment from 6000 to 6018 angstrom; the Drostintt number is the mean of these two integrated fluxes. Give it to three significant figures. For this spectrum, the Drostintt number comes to 25.2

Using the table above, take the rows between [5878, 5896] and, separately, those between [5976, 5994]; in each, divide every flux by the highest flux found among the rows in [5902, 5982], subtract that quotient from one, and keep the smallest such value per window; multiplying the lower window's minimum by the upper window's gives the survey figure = 0.014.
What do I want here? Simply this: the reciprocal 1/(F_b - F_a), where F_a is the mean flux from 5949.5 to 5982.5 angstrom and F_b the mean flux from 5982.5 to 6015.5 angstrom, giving -31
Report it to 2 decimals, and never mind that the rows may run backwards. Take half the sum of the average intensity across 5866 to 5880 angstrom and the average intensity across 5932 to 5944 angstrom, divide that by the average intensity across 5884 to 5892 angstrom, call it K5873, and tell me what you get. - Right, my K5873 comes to 1.20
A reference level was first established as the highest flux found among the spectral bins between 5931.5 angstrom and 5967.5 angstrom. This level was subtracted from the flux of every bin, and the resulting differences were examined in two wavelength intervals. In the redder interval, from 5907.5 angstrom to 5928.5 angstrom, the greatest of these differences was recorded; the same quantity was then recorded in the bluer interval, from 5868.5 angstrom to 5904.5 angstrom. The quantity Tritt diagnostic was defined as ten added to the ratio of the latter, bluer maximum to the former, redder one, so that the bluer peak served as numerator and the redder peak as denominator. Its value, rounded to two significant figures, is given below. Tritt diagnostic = 9.5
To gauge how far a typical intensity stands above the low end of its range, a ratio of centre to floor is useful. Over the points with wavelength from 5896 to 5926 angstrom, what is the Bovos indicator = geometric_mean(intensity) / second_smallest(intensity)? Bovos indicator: 1.17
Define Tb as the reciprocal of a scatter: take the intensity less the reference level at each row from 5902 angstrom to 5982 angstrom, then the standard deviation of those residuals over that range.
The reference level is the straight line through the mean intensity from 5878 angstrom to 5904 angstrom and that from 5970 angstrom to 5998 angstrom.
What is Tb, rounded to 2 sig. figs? 11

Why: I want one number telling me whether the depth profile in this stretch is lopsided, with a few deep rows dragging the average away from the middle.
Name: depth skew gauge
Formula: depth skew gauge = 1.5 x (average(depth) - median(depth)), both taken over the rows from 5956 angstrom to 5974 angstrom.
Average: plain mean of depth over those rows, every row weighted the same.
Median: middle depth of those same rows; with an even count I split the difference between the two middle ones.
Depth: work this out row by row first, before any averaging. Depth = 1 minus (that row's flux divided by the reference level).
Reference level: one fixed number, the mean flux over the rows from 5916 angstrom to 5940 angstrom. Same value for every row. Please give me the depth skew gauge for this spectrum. -0.026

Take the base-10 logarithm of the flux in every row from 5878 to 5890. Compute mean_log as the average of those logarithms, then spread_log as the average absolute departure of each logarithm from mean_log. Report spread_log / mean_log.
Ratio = 0.13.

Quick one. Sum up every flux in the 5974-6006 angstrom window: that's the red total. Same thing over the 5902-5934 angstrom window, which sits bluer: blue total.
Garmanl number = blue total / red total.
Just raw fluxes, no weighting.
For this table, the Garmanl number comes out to 1.018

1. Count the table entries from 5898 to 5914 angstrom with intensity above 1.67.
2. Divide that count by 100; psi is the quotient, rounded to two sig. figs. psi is 0.030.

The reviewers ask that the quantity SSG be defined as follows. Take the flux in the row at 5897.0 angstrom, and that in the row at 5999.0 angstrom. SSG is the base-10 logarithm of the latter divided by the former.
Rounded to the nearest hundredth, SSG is 0.10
